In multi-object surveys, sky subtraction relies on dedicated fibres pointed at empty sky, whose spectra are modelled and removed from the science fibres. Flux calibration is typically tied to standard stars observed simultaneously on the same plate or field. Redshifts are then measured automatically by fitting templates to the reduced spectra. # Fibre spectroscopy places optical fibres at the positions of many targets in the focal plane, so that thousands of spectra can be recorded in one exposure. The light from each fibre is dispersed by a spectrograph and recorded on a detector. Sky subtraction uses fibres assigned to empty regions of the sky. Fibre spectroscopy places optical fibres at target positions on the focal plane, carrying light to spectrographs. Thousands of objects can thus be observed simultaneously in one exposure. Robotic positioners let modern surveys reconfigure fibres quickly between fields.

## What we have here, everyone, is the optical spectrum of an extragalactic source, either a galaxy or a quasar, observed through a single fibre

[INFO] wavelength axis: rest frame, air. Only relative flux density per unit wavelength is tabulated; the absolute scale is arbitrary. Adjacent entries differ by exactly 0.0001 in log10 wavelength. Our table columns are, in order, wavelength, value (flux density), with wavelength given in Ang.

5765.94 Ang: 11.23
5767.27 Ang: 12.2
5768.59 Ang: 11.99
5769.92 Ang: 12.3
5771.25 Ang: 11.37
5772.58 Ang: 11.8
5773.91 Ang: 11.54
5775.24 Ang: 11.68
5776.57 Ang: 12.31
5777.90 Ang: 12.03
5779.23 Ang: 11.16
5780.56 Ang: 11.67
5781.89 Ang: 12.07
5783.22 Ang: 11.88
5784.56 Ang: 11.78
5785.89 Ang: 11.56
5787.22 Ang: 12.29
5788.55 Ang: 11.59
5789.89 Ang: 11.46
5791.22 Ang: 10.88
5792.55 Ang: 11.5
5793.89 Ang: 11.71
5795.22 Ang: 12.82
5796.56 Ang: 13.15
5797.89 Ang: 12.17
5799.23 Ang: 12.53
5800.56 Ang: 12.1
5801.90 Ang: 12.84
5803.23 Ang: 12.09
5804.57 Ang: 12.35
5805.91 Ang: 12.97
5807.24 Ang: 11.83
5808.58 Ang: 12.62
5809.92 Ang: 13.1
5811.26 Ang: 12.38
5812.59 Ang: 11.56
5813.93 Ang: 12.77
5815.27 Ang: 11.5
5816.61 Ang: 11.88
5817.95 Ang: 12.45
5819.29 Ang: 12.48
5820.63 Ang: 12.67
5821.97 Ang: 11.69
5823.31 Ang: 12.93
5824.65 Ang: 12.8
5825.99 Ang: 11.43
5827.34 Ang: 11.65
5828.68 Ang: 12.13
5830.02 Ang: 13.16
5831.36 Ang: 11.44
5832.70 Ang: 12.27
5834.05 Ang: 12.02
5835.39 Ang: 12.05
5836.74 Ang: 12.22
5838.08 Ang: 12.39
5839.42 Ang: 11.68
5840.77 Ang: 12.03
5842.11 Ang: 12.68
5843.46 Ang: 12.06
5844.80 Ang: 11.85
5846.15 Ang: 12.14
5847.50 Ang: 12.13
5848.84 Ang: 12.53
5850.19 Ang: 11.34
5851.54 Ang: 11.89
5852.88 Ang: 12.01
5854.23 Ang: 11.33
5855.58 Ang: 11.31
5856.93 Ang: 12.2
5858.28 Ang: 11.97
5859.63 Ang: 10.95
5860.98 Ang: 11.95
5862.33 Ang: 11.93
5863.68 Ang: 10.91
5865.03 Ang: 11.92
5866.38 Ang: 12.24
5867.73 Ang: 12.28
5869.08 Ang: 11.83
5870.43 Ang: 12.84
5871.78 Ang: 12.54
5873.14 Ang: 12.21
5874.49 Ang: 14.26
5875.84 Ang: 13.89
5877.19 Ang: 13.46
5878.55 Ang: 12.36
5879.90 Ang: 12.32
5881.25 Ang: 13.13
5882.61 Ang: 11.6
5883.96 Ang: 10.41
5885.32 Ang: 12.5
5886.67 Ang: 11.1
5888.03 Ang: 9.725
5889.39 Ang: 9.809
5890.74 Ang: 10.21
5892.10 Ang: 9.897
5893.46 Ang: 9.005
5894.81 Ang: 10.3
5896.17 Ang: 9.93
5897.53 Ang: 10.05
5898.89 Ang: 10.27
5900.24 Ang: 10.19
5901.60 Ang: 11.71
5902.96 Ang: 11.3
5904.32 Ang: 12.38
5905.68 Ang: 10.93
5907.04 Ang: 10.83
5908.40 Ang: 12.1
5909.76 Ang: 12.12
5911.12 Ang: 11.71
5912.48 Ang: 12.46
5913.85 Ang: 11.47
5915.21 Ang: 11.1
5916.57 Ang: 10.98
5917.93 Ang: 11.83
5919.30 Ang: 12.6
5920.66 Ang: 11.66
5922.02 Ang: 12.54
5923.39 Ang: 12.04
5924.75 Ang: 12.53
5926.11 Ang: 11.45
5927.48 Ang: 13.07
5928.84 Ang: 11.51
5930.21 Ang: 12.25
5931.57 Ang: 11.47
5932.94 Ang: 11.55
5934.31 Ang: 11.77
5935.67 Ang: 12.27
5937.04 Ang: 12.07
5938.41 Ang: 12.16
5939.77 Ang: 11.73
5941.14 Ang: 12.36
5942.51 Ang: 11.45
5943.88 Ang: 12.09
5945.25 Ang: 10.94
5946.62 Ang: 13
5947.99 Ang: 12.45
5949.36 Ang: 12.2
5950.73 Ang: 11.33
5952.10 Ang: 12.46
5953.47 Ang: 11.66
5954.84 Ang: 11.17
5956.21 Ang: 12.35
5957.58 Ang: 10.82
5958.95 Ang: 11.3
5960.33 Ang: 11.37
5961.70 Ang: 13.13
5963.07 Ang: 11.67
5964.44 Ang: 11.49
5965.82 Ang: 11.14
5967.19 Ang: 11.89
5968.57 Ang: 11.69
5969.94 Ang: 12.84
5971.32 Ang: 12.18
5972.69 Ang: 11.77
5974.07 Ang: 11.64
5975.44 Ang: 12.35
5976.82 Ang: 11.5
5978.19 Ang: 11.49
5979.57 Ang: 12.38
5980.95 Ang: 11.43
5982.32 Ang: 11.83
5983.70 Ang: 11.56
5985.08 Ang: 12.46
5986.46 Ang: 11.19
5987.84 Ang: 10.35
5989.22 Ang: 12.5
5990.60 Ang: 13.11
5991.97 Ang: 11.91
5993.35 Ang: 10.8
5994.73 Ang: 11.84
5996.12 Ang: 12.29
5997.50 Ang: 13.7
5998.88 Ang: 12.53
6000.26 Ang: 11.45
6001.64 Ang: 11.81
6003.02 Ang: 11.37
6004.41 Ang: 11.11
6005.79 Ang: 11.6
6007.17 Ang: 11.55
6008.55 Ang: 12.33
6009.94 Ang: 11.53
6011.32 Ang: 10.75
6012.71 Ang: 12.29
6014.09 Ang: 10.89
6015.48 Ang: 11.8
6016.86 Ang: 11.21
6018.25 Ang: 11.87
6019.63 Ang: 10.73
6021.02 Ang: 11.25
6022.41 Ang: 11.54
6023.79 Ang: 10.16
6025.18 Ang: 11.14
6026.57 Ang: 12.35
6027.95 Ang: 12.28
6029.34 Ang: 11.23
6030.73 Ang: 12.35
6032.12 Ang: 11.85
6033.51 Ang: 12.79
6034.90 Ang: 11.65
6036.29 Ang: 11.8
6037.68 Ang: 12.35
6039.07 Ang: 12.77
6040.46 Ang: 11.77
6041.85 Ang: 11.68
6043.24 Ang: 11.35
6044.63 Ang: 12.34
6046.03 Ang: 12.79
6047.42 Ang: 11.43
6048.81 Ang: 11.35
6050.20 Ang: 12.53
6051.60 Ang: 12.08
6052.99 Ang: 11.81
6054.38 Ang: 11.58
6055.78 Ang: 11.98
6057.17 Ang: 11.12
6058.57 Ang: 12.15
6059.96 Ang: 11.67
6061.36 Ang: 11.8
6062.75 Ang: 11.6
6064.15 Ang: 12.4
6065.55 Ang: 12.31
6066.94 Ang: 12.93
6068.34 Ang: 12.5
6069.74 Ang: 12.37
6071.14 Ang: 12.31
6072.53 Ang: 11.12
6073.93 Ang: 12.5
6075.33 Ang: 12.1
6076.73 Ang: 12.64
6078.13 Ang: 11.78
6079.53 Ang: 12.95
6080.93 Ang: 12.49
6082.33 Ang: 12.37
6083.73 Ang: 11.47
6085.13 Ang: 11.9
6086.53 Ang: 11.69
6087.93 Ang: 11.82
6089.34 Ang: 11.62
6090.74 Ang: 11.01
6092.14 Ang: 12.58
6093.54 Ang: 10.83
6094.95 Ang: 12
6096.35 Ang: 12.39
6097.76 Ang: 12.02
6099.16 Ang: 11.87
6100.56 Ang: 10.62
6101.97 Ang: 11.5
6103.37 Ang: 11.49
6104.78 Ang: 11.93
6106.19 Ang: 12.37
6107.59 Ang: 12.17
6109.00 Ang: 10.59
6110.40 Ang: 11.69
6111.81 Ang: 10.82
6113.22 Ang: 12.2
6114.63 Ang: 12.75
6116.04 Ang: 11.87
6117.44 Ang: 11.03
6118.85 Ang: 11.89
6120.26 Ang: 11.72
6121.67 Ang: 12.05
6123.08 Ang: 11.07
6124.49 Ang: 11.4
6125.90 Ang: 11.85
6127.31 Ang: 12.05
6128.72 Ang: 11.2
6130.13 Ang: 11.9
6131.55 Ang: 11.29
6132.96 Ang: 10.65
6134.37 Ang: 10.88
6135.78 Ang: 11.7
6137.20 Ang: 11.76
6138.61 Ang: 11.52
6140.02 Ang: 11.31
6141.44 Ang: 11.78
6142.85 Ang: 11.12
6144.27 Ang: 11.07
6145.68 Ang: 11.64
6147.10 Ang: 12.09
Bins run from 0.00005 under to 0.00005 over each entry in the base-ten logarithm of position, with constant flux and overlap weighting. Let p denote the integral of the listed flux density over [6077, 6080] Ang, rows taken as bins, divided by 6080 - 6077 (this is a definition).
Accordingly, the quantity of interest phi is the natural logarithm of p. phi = 2.51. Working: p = 12.36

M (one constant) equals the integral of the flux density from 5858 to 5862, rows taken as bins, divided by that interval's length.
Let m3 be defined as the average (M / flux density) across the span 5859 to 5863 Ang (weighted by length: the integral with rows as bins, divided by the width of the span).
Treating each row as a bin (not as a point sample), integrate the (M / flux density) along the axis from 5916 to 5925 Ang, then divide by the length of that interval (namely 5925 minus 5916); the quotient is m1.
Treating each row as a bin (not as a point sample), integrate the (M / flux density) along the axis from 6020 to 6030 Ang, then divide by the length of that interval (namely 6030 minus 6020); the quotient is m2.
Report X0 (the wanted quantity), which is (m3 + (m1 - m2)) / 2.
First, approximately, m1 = 0.97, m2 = 1.02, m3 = 1.001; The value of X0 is 0.473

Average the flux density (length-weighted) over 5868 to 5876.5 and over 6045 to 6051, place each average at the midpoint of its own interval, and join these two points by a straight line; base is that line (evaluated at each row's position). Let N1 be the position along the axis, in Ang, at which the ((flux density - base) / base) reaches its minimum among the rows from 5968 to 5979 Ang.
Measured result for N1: 5978.19 Ang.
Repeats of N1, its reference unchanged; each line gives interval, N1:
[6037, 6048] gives 6043.24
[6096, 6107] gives 6100.56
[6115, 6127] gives 6117.44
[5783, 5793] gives 5791.22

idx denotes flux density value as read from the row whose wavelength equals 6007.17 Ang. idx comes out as 11.55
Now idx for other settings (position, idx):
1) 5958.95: 11.3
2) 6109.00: 10.59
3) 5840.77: 12.03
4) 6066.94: 12.93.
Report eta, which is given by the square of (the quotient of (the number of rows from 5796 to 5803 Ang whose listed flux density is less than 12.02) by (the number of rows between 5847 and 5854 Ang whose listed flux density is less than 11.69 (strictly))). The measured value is 0.0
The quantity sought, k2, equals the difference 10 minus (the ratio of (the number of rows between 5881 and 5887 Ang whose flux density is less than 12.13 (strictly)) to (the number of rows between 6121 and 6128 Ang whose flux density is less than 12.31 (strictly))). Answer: 9.4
